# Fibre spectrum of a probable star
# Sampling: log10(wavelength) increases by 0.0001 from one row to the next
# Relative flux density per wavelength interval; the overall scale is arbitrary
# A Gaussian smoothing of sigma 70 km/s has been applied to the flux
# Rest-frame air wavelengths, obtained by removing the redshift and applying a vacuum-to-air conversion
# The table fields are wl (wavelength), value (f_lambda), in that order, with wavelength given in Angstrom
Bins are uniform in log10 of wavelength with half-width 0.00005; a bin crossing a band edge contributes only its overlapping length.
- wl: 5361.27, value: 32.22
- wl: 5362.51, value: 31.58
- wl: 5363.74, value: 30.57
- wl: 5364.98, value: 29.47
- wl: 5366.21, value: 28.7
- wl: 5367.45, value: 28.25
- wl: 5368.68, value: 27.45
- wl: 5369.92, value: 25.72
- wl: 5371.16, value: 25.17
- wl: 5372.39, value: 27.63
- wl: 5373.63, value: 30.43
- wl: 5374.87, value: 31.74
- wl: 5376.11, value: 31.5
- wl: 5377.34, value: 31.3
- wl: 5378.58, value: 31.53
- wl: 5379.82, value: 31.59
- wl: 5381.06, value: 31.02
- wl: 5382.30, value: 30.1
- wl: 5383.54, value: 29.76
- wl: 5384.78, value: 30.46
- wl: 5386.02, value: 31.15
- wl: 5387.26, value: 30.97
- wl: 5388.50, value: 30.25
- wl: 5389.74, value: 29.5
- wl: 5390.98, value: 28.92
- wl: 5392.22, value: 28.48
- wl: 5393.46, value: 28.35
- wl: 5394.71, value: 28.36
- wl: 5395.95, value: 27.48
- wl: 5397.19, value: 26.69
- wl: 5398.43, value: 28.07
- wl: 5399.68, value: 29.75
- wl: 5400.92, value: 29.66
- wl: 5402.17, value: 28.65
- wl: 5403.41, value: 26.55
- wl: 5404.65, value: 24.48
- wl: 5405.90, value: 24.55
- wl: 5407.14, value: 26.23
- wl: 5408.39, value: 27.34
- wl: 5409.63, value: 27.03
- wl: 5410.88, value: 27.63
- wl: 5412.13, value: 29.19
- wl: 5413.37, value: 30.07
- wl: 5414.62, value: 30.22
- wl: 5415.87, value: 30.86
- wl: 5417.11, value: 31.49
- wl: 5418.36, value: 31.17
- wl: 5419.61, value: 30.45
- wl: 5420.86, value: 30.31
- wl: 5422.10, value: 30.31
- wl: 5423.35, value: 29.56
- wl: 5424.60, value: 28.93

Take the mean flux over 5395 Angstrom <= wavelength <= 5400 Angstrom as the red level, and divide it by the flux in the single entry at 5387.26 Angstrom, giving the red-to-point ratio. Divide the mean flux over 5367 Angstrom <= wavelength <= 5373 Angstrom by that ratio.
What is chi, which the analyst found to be 30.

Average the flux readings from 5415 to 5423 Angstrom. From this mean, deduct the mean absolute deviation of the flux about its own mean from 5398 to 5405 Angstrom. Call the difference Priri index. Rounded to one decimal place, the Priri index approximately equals 29.2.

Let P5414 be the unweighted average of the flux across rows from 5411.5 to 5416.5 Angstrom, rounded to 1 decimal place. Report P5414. 30.1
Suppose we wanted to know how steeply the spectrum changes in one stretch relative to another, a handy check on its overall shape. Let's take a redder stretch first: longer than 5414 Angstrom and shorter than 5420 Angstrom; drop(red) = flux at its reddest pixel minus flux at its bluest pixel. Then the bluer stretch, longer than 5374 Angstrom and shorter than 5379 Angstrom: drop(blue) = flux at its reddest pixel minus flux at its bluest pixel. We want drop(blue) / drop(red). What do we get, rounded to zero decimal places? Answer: -1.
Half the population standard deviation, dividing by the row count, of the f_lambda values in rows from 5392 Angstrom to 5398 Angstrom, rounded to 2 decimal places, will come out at 0.35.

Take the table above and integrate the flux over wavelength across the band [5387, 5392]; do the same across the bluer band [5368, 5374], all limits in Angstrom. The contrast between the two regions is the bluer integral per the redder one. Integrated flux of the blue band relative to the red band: 1.1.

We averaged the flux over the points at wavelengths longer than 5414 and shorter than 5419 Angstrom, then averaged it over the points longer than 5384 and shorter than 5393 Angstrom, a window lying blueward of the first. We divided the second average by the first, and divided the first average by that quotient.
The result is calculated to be 31.9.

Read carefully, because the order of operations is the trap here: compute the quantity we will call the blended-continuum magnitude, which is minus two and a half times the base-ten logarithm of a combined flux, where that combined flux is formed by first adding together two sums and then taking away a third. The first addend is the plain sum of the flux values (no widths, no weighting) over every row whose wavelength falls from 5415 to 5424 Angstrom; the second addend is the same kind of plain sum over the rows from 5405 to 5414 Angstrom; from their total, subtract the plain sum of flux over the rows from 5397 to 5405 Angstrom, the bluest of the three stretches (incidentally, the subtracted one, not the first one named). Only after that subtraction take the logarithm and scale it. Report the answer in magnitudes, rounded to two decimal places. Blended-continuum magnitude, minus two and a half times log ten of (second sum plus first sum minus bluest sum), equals -5.82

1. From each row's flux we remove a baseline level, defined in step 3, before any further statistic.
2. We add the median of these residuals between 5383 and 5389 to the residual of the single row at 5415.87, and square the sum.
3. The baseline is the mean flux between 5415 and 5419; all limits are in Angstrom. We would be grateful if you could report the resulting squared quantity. 1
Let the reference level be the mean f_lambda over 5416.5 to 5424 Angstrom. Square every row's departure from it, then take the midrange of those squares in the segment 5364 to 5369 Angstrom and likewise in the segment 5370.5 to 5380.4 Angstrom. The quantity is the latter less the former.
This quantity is 9.1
